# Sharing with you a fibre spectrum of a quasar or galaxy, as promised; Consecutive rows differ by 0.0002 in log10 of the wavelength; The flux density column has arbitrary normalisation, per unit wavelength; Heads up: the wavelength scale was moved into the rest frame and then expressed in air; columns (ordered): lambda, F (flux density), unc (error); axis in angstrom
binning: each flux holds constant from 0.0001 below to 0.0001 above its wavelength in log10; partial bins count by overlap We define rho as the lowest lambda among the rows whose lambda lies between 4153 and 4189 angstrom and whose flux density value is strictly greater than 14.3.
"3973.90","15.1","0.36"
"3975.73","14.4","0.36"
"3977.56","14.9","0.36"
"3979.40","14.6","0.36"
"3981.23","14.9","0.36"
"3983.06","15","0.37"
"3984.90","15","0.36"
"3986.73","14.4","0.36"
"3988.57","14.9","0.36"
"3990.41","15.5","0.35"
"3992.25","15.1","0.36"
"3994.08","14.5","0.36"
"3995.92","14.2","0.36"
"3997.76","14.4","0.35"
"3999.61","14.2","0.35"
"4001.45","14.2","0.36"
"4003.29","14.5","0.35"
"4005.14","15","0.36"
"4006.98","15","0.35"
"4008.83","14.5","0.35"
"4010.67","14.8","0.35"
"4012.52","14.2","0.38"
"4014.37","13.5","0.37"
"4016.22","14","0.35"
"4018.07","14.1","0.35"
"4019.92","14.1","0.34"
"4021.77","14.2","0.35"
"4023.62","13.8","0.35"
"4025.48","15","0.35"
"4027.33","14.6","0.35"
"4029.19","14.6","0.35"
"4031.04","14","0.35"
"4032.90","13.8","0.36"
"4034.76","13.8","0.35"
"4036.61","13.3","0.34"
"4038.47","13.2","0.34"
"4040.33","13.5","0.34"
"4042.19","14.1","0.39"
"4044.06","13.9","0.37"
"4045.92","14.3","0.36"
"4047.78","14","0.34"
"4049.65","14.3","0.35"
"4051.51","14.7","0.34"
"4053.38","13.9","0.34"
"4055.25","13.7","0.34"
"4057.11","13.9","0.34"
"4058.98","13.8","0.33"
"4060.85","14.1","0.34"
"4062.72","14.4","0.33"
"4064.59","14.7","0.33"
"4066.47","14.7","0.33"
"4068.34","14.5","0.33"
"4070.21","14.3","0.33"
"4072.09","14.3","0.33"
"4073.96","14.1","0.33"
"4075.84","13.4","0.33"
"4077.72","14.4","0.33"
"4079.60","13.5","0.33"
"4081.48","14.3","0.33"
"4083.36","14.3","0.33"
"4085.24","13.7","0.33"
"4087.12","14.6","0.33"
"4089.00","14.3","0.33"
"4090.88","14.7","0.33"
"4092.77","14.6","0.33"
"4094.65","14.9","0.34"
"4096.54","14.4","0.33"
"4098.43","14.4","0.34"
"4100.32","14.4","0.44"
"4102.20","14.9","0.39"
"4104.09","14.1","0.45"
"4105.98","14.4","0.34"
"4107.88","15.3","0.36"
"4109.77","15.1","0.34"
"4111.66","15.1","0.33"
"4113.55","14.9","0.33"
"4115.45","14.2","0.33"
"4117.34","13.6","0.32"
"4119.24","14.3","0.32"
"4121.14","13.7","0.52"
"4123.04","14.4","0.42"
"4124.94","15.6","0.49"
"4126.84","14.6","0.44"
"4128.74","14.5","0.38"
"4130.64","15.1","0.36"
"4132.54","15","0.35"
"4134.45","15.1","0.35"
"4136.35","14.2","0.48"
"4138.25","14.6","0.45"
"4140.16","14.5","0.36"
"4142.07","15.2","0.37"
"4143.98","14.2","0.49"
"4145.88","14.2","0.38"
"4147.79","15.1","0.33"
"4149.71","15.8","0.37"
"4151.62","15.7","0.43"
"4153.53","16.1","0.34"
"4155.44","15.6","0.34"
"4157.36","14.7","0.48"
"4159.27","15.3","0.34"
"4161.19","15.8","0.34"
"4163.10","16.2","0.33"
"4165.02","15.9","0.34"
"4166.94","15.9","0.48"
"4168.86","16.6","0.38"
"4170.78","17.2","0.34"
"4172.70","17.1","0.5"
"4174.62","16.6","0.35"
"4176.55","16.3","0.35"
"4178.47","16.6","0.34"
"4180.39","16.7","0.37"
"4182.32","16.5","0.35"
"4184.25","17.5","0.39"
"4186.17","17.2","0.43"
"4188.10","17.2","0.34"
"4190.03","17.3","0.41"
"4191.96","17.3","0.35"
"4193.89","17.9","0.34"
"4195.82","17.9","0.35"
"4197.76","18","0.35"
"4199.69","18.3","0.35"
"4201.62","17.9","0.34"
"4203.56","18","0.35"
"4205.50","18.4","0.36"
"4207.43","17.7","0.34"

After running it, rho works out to 4153.53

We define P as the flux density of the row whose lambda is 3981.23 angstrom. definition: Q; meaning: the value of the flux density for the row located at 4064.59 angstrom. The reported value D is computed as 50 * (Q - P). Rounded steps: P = 14.9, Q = 14.7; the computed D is -10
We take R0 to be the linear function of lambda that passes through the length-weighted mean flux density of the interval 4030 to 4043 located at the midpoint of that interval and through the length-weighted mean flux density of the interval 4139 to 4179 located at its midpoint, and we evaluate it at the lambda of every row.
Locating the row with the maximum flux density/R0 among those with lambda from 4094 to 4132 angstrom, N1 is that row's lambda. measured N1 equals 4124.94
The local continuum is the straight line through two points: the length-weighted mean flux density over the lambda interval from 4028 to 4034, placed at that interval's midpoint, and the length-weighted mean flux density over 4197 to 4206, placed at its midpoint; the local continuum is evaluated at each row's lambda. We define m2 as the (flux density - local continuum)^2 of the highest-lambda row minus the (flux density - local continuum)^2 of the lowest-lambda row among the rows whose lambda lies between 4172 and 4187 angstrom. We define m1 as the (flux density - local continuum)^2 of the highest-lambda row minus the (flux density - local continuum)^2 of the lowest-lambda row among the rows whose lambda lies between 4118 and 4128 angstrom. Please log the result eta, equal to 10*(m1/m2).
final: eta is -24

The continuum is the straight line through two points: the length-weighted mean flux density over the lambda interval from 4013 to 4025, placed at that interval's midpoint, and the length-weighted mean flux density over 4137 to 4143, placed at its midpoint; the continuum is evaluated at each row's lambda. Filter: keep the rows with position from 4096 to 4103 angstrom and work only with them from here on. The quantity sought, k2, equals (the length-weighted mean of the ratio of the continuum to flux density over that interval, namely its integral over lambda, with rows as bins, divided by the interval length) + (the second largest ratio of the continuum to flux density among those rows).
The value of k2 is 2.00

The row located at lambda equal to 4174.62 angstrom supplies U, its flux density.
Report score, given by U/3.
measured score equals 5.53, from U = 16.6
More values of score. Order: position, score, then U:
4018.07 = 4.70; 14.1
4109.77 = 5.03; 15.1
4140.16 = 4.83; 14.5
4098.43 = 4.80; 14.4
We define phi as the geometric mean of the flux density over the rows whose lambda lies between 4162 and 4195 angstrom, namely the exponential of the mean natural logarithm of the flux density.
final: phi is 16.8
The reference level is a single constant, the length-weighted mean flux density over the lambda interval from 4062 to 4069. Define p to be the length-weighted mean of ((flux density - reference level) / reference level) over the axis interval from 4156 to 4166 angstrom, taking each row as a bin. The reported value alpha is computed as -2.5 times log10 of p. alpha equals 2.9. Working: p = 0.069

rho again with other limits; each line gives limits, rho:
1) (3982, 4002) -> 3983.06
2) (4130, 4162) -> 4130.64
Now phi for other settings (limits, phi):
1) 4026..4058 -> 14.0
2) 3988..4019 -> 14.5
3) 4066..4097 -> 14.3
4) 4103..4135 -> 14.6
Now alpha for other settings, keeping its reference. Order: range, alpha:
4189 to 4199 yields 1.7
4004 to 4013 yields 5.0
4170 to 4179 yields 2.1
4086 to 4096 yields 7.3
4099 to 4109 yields 6.3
